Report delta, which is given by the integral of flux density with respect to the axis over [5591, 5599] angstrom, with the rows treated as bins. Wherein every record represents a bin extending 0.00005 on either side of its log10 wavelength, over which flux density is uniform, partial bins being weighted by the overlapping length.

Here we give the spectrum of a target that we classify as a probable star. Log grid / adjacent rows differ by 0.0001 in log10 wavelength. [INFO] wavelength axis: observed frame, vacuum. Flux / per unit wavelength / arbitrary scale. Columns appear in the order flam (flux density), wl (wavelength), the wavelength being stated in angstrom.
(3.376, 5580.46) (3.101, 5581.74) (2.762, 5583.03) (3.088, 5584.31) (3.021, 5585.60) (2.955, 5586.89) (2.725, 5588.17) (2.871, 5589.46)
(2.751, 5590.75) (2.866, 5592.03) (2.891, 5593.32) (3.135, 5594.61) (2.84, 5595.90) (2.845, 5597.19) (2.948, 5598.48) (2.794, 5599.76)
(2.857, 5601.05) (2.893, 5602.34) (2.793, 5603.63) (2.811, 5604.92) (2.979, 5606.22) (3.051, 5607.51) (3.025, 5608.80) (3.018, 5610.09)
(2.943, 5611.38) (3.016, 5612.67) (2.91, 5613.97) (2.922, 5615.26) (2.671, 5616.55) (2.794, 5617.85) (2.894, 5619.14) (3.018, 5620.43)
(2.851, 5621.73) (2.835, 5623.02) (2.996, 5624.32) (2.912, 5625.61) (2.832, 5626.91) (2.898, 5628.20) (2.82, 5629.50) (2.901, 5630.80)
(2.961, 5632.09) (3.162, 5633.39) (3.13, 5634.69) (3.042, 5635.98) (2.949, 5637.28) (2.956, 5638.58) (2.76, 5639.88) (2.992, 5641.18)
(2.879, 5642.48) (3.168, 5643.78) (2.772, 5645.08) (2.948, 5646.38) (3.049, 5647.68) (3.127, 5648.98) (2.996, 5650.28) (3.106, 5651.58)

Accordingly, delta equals 23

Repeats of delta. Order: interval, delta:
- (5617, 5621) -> 12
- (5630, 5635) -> 15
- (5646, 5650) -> 12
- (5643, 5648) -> 15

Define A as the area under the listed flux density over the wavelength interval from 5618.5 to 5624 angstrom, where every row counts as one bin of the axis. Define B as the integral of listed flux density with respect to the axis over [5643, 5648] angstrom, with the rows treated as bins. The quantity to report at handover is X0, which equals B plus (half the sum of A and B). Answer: 30.3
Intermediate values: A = 16.0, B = 14.9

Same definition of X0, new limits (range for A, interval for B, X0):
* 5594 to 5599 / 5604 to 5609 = 29.5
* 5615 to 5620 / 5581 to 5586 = 29.6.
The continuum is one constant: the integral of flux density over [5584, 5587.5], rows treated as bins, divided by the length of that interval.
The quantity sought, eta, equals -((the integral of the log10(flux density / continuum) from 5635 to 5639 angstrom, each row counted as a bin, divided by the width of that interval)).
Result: 0.002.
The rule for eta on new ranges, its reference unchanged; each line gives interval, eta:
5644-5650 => 0.003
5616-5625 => 0.021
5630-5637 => -0.003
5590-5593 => 0.028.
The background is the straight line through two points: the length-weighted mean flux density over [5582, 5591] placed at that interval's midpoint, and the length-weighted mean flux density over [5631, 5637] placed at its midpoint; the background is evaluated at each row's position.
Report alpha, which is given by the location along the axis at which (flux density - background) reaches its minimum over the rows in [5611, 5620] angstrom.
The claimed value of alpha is 5616.55 angstrom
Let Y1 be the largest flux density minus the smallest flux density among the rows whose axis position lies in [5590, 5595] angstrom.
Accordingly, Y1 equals 0.38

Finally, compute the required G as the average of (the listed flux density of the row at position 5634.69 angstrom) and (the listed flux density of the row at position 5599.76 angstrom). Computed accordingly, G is 2.96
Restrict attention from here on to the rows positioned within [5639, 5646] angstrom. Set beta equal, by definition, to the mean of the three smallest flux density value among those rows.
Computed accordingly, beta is 2.80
